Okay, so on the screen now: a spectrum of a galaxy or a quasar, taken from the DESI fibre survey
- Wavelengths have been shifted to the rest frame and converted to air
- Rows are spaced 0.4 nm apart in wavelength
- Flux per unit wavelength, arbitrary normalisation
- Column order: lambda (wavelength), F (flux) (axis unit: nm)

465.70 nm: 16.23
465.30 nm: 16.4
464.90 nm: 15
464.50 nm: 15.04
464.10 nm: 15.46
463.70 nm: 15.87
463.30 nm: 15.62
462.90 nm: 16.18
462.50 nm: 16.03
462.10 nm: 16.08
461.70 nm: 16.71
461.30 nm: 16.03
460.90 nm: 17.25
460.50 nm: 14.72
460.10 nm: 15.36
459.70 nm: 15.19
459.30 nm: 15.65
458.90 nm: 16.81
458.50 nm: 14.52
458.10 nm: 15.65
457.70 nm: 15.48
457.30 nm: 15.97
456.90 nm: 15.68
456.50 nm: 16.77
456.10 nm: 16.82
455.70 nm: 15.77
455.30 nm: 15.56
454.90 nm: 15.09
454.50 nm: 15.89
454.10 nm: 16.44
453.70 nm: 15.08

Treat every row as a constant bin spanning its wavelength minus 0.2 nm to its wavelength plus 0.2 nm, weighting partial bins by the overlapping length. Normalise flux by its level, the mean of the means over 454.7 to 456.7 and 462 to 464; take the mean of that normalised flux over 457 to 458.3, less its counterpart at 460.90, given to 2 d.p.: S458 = -0.10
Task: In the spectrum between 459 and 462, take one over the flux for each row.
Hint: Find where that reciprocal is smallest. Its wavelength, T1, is 460.90 nm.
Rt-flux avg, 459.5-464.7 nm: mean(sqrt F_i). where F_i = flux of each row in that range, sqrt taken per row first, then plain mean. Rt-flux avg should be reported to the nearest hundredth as 3.98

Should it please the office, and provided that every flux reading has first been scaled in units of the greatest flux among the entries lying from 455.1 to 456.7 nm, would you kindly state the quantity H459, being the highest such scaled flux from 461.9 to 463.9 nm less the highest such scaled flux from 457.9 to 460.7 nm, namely -0.04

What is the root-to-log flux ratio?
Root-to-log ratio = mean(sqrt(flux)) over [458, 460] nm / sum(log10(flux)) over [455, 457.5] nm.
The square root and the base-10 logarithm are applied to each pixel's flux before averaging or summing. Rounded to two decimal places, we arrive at 0.54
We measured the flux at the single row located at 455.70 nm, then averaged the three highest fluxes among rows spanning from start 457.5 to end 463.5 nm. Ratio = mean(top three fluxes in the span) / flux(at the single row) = 1.07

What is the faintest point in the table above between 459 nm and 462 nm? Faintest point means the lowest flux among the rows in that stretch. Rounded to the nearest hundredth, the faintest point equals 14.72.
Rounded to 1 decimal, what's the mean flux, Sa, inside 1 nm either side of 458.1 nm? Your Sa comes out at 15.7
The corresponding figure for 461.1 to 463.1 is 16.2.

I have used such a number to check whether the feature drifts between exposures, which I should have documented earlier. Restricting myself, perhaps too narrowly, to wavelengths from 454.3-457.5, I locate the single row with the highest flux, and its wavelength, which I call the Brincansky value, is 456.10 nm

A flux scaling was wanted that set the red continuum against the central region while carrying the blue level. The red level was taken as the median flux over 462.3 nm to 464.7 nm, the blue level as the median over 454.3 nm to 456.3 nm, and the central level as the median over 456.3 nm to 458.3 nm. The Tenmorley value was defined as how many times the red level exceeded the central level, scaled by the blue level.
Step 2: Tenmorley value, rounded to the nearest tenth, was 15.8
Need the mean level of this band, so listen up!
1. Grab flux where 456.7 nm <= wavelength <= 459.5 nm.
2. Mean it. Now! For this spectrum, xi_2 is 15.7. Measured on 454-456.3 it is 15.9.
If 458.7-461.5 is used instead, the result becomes 15.9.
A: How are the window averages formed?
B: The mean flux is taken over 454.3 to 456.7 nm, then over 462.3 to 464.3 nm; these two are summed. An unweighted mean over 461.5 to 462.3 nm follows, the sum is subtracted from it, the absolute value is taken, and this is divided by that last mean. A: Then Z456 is 0.94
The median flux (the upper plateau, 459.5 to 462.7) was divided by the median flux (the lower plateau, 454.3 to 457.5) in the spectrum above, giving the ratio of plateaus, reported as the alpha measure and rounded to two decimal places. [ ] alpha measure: 1.01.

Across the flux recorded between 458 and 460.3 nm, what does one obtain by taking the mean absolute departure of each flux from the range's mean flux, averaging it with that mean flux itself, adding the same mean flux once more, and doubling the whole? 47.1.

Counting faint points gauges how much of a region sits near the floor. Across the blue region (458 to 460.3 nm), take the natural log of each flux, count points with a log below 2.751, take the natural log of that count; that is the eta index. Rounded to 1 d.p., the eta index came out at 1.6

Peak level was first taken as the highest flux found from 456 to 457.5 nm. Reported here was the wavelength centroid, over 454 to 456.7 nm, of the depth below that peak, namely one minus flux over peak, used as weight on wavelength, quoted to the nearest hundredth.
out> 455.04 nm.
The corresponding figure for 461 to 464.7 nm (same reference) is 463.31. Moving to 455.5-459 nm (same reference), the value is 457.56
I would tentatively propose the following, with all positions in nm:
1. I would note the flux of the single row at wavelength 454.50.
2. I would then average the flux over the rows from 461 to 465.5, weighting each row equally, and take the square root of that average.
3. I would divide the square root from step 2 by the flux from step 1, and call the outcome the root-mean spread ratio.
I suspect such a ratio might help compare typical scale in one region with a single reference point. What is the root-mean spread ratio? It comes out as 0.251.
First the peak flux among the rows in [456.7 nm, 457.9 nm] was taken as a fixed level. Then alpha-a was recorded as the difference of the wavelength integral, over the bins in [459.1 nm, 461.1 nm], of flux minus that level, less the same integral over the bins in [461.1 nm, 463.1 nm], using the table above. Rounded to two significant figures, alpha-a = -1.1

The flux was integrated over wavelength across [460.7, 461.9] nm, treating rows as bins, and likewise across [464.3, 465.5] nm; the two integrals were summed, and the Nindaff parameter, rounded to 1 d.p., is 38.6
